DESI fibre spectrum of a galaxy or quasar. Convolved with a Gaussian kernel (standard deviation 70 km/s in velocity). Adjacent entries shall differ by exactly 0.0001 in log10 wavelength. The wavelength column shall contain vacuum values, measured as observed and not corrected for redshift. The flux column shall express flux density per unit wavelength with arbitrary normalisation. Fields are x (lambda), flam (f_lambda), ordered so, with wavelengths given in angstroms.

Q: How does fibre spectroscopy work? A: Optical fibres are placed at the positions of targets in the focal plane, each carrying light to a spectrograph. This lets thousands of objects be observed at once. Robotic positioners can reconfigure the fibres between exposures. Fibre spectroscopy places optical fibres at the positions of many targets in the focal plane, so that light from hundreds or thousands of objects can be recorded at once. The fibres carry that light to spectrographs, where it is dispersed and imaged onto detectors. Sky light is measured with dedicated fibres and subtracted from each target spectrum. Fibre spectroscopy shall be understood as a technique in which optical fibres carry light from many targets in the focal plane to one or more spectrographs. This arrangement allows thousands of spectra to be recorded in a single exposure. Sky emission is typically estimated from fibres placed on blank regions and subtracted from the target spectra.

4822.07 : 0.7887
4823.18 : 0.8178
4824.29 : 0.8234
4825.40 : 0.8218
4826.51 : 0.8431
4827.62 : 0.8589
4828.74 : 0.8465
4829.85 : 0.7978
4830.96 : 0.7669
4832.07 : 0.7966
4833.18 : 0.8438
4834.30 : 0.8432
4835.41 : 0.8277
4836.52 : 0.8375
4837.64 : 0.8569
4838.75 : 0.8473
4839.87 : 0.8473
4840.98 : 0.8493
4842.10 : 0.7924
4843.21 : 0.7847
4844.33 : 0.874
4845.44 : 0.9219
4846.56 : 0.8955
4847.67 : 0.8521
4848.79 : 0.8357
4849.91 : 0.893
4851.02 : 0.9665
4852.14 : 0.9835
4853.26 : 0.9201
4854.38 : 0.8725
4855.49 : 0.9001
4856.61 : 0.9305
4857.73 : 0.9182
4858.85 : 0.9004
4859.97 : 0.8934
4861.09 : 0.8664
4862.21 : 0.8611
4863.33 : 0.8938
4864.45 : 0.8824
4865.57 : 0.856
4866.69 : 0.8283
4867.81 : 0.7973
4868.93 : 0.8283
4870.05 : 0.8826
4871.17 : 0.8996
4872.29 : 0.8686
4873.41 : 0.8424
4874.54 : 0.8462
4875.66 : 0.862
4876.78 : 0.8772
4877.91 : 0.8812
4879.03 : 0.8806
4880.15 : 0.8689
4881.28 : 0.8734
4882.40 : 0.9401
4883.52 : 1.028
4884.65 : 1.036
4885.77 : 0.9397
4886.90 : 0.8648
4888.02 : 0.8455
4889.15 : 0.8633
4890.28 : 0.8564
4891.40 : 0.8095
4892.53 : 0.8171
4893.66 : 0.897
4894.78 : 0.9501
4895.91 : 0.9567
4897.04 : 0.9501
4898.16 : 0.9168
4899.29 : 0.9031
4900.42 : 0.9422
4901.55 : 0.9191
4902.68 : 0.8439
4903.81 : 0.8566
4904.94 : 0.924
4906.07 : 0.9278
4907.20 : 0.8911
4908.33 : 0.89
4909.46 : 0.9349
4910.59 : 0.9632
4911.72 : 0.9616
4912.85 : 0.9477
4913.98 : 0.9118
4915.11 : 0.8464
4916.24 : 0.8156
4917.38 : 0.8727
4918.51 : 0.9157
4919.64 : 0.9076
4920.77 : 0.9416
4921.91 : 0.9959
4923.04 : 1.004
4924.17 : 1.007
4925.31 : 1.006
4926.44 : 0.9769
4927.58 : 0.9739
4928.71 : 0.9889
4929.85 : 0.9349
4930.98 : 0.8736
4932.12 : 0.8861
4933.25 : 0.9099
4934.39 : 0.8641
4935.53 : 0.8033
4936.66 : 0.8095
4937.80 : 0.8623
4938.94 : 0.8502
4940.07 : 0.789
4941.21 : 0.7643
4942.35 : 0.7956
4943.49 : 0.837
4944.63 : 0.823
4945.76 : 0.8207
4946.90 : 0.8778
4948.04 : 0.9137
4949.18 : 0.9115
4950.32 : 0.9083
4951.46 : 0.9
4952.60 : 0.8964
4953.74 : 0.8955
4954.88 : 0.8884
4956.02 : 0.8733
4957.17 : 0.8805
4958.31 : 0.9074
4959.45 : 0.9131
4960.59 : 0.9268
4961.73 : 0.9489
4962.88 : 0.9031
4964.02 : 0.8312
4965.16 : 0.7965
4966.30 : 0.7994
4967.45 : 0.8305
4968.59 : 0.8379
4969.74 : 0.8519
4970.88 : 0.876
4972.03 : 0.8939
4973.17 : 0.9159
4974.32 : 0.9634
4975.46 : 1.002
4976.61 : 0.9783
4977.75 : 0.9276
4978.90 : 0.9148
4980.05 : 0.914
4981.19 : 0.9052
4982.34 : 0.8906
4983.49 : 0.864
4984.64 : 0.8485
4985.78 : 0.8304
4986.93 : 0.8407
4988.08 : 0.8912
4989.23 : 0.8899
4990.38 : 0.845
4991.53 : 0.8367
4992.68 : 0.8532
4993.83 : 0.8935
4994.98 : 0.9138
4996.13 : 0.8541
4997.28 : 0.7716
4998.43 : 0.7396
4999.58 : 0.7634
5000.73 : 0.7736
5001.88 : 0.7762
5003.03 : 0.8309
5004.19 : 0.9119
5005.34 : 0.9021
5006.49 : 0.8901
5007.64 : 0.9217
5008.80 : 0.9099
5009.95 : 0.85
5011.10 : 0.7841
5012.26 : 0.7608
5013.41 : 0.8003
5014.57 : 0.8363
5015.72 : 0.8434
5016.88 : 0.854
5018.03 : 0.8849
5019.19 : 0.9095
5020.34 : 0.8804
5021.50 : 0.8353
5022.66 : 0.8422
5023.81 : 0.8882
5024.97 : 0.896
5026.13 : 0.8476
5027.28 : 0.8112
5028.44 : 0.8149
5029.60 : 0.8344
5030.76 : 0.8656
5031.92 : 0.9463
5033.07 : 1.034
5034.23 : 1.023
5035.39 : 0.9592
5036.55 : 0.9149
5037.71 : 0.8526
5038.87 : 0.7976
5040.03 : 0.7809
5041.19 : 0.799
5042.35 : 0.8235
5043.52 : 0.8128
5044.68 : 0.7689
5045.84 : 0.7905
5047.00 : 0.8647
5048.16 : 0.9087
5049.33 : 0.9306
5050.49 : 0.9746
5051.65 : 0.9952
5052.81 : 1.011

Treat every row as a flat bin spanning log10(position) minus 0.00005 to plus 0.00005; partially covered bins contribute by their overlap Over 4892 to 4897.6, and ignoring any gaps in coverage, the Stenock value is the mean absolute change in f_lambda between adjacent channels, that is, 0.037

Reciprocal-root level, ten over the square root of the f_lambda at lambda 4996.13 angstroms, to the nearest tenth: 10.8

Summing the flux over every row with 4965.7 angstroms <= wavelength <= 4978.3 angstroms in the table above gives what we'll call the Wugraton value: 9.88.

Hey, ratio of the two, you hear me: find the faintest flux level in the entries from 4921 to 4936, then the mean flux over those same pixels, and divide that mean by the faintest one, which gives 1.17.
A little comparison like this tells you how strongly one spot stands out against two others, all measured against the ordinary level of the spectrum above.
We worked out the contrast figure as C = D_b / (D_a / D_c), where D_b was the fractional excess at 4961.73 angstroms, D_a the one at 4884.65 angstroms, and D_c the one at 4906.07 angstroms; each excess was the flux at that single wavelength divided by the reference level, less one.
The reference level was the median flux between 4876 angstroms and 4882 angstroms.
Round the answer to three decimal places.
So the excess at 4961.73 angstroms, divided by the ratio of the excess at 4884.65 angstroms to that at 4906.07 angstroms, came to 0.026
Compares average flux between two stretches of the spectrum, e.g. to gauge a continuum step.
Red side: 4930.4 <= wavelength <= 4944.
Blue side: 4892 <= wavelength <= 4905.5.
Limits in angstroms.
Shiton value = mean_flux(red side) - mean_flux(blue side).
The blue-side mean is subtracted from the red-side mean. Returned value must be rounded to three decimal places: -0.069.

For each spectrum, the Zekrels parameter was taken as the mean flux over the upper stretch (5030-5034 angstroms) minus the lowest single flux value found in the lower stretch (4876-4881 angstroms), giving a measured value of 0.08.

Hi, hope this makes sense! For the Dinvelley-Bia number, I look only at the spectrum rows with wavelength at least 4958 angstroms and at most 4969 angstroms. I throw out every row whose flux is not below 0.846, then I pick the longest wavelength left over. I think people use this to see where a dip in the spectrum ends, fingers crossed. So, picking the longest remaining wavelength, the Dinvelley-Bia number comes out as 4968.59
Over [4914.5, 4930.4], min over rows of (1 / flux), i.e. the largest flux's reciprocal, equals 0.99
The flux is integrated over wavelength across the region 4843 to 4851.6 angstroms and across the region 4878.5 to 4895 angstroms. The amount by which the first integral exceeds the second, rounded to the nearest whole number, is -7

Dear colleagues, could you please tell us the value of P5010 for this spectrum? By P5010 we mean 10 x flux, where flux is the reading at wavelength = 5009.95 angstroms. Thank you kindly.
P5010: 8.5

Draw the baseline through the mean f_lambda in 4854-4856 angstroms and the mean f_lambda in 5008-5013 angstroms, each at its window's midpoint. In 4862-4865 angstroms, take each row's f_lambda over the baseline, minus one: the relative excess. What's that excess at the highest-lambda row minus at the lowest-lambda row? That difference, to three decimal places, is 0.025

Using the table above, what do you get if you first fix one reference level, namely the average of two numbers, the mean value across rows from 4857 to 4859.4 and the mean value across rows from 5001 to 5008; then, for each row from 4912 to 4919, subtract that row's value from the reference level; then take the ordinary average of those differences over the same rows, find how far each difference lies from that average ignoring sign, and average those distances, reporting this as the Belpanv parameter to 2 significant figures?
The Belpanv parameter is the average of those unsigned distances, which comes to 0.040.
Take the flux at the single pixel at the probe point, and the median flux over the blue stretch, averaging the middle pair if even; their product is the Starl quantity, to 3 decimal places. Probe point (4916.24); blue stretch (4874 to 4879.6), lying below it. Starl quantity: 0.715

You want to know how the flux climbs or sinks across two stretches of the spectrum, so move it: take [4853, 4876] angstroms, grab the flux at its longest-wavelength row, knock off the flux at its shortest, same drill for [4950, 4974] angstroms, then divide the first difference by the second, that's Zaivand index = -7.6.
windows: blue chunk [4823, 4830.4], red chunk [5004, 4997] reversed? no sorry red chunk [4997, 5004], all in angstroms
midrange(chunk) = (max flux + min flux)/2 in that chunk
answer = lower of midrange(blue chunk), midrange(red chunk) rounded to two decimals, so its 0.79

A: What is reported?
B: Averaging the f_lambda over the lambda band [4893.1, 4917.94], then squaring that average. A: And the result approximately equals 0.828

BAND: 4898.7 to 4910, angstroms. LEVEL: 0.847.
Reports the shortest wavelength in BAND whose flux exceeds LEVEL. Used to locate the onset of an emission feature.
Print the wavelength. 4899.29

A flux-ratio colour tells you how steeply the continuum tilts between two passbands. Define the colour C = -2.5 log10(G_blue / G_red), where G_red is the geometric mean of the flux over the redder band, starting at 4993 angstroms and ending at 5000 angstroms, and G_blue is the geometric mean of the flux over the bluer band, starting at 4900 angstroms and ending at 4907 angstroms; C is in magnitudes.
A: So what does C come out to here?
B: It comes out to -0.103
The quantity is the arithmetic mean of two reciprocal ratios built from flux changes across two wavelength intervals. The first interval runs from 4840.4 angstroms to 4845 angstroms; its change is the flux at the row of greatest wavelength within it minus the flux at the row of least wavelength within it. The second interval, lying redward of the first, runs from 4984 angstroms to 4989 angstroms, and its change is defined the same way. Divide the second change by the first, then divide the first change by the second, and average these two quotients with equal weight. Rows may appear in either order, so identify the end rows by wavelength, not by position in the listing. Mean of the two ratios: 1.2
